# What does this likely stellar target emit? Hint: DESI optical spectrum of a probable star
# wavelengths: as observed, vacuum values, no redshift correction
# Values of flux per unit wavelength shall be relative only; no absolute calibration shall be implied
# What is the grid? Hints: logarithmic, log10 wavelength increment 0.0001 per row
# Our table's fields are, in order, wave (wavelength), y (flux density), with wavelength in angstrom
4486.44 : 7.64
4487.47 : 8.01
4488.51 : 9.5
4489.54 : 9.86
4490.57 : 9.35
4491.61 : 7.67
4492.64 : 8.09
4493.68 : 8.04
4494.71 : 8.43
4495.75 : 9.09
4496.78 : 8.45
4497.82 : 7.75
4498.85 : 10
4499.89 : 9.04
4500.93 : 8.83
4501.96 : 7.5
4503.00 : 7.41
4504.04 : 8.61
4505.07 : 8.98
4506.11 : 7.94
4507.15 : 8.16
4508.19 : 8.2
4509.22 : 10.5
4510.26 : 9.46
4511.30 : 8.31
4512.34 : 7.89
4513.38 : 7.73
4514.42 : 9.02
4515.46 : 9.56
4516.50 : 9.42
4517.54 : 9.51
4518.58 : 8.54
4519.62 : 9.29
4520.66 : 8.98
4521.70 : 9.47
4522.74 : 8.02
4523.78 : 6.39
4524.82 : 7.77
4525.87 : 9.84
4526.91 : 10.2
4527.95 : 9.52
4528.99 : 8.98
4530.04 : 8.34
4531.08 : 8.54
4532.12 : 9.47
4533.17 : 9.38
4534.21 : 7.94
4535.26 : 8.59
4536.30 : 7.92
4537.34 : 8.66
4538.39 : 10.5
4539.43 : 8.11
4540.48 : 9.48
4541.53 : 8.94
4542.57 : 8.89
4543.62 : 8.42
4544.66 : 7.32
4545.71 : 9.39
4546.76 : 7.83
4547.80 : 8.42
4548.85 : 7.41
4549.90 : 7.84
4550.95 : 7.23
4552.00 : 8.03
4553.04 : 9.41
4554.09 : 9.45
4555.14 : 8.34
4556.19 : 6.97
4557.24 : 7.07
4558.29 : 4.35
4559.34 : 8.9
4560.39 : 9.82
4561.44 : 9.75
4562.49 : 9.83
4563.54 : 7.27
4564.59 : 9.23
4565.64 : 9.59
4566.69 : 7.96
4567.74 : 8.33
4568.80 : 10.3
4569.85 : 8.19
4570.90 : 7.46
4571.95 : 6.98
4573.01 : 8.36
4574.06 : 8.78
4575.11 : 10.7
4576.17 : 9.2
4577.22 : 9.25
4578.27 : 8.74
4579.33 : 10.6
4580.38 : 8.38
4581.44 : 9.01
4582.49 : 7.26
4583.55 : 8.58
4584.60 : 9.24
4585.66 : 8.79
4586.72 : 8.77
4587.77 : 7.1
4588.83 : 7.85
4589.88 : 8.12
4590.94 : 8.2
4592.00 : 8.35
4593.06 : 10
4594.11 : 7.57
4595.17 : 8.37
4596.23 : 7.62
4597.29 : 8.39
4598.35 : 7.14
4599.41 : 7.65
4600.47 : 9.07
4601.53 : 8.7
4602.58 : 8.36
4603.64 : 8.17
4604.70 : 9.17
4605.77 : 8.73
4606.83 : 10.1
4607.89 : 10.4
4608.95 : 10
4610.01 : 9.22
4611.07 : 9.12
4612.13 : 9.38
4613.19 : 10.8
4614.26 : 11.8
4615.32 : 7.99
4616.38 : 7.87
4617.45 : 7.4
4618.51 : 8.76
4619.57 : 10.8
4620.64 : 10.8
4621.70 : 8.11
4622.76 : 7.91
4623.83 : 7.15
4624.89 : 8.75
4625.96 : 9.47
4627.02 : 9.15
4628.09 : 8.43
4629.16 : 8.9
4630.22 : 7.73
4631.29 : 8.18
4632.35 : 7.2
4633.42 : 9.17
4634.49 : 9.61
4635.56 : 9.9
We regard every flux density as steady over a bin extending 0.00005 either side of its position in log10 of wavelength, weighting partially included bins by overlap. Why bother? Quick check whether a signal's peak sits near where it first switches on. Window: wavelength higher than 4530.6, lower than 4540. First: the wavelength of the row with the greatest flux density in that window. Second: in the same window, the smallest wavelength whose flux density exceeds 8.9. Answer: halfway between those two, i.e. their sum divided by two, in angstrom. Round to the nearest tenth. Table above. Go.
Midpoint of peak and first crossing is 4535.3 angstrom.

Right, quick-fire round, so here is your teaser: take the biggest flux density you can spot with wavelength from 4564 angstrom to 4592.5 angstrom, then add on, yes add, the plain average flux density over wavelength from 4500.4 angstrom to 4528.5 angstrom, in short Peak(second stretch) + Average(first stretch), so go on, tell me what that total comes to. 19.4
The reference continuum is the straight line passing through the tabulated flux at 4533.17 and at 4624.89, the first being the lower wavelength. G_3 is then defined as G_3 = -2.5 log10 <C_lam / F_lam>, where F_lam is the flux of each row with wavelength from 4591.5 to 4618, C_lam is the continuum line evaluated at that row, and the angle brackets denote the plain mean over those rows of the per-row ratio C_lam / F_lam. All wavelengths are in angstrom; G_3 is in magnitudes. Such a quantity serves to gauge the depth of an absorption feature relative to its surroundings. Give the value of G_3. -0.021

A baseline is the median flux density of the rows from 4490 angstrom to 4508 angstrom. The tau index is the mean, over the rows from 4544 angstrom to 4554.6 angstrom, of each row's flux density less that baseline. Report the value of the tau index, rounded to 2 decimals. -0.20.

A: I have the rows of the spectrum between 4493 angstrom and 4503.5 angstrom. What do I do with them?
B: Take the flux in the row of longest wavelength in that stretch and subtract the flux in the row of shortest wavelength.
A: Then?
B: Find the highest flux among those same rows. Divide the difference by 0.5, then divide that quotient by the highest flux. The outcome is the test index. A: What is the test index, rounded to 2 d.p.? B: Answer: -0.13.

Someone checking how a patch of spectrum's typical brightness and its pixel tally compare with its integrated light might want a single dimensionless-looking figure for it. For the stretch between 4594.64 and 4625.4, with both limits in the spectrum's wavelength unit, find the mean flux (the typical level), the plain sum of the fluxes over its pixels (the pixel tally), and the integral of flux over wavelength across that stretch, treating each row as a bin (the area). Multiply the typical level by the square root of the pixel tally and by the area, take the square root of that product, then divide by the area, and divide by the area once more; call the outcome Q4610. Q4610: 0.0026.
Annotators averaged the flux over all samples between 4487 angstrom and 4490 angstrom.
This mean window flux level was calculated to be 9.12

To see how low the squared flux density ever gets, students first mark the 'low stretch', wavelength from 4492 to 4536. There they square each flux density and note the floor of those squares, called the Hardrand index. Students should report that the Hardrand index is 41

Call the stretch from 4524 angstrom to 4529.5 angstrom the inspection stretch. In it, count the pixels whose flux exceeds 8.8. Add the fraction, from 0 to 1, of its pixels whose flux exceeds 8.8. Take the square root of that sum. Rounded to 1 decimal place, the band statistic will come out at 2.2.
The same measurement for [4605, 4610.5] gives 2.2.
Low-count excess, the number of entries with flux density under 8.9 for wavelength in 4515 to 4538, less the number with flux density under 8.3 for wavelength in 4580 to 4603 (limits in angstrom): 1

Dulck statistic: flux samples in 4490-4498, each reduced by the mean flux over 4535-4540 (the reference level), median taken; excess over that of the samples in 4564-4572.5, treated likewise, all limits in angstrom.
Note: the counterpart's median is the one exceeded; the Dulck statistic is 0.0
